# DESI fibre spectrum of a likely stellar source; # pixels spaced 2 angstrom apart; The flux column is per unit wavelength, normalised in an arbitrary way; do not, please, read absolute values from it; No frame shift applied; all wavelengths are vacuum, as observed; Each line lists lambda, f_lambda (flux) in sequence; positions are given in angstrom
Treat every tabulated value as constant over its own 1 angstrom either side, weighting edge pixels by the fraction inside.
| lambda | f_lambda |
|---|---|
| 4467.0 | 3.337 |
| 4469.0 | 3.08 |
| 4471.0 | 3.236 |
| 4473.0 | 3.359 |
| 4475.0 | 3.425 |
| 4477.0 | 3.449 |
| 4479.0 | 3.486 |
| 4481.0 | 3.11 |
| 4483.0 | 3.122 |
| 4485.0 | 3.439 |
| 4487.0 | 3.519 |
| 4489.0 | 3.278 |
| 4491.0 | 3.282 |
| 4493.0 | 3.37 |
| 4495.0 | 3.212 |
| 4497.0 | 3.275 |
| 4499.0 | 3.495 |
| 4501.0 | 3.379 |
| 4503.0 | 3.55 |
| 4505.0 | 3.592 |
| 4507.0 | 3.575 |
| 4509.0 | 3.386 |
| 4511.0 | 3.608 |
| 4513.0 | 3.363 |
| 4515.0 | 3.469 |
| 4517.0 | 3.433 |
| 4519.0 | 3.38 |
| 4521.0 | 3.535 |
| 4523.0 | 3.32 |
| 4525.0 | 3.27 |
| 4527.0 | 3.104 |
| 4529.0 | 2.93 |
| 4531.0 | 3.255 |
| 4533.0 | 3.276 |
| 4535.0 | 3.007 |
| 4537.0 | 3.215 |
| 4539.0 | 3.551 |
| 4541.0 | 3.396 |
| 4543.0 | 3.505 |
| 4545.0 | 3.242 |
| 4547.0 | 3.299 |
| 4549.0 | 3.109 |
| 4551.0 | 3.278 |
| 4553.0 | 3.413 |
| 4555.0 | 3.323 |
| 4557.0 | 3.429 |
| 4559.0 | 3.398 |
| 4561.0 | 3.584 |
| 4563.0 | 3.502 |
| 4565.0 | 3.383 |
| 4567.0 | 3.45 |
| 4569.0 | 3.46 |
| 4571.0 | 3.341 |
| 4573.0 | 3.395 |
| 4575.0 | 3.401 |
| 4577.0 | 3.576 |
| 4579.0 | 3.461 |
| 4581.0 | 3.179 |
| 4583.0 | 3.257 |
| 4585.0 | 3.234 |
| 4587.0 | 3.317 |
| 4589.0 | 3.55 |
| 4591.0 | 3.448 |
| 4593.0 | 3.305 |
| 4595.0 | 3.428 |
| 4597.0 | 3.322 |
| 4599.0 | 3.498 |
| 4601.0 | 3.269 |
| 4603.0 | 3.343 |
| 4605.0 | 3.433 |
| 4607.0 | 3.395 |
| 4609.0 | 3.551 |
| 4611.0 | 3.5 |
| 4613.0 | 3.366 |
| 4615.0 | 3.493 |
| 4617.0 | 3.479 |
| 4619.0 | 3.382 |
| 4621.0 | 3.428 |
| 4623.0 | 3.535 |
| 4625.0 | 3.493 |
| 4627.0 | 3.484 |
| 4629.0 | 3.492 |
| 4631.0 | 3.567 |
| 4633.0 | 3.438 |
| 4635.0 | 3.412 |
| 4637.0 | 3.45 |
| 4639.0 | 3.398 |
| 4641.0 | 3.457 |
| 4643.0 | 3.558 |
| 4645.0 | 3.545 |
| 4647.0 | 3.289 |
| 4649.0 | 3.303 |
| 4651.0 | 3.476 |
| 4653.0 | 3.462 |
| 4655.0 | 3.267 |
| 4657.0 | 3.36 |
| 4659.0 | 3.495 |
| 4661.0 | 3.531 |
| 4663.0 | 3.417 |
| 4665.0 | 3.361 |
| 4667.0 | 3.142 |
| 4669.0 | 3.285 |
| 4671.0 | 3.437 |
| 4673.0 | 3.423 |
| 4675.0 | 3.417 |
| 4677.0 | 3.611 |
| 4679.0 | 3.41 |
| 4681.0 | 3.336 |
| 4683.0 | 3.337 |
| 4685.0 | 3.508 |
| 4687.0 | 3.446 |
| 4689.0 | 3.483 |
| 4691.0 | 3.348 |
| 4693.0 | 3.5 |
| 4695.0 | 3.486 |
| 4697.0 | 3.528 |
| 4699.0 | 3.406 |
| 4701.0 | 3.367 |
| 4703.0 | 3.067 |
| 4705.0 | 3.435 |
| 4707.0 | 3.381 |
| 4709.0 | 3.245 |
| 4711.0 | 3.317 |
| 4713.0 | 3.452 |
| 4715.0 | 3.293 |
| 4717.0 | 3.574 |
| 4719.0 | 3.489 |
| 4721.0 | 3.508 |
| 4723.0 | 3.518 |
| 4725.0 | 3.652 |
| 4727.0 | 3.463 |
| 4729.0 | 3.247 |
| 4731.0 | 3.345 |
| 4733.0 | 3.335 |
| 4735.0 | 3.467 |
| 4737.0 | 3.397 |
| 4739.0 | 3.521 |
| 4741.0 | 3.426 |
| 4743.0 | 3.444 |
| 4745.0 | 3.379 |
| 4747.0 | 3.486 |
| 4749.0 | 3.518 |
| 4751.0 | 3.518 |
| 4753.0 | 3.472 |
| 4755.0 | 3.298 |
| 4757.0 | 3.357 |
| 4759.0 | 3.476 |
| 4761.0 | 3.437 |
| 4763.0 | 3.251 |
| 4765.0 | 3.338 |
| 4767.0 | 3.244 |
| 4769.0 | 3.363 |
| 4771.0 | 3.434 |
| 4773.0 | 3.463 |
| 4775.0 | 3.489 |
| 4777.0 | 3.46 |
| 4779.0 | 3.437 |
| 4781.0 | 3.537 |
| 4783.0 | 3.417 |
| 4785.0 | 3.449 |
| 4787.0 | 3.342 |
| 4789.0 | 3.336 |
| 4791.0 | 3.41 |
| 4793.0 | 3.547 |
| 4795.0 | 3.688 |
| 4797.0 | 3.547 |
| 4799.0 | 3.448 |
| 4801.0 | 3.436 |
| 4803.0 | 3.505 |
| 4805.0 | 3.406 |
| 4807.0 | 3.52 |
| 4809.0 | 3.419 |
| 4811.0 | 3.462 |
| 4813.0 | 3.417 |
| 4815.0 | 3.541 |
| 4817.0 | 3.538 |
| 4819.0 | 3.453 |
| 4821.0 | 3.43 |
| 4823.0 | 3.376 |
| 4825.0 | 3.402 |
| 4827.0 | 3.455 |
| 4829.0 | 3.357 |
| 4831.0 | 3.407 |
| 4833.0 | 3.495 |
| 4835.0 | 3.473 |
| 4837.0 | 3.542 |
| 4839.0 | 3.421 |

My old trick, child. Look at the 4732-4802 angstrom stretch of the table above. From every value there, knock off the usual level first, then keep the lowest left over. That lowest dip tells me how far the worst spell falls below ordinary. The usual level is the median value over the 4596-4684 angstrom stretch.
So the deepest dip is -0.19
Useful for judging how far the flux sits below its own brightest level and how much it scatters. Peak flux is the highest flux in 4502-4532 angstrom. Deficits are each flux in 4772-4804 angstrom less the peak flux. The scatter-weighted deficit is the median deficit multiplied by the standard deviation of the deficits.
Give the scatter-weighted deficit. -0.013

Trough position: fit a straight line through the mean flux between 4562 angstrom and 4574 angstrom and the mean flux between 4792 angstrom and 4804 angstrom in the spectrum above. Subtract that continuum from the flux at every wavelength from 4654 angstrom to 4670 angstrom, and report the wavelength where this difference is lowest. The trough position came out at 4667.0 angstrom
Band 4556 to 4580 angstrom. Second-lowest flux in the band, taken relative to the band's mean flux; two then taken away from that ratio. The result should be -1.02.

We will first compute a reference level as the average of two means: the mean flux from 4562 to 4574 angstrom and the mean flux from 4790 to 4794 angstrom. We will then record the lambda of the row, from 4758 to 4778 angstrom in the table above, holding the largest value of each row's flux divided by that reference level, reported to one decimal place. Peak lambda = 4775.0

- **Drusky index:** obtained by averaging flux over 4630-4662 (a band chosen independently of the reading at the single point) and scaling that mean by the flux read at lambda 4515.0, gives 11.9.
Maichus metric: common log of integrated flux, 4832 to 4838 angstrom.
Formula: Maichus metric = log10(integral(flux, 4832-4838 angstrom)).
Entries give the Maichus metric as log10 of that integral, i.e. 1.32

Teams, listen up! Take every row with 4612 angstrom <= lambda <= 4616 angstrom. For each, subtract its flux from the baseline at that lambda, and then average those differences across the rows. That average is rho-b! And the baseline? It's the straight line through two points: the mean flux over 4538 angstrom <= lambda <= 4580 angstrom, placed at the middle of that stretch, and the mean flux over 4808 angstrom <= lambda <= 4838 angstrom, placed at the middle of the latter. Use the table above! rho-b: -0.02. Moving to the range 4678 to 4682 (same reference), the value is 0.05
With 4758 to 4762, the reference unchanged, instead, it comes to -0.02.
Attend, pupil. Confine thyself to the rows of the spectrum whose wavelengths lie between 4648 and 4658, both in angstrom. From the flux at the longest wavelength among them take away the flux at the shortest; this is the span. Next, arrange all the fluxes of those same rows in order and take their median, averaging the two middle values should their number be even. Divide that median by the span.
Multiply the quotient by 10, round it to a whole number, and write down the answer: 589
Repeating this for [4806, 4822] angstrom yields -384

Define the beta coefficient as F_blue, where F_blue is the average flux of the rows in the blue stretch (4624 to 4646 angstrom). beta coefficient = 3.48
